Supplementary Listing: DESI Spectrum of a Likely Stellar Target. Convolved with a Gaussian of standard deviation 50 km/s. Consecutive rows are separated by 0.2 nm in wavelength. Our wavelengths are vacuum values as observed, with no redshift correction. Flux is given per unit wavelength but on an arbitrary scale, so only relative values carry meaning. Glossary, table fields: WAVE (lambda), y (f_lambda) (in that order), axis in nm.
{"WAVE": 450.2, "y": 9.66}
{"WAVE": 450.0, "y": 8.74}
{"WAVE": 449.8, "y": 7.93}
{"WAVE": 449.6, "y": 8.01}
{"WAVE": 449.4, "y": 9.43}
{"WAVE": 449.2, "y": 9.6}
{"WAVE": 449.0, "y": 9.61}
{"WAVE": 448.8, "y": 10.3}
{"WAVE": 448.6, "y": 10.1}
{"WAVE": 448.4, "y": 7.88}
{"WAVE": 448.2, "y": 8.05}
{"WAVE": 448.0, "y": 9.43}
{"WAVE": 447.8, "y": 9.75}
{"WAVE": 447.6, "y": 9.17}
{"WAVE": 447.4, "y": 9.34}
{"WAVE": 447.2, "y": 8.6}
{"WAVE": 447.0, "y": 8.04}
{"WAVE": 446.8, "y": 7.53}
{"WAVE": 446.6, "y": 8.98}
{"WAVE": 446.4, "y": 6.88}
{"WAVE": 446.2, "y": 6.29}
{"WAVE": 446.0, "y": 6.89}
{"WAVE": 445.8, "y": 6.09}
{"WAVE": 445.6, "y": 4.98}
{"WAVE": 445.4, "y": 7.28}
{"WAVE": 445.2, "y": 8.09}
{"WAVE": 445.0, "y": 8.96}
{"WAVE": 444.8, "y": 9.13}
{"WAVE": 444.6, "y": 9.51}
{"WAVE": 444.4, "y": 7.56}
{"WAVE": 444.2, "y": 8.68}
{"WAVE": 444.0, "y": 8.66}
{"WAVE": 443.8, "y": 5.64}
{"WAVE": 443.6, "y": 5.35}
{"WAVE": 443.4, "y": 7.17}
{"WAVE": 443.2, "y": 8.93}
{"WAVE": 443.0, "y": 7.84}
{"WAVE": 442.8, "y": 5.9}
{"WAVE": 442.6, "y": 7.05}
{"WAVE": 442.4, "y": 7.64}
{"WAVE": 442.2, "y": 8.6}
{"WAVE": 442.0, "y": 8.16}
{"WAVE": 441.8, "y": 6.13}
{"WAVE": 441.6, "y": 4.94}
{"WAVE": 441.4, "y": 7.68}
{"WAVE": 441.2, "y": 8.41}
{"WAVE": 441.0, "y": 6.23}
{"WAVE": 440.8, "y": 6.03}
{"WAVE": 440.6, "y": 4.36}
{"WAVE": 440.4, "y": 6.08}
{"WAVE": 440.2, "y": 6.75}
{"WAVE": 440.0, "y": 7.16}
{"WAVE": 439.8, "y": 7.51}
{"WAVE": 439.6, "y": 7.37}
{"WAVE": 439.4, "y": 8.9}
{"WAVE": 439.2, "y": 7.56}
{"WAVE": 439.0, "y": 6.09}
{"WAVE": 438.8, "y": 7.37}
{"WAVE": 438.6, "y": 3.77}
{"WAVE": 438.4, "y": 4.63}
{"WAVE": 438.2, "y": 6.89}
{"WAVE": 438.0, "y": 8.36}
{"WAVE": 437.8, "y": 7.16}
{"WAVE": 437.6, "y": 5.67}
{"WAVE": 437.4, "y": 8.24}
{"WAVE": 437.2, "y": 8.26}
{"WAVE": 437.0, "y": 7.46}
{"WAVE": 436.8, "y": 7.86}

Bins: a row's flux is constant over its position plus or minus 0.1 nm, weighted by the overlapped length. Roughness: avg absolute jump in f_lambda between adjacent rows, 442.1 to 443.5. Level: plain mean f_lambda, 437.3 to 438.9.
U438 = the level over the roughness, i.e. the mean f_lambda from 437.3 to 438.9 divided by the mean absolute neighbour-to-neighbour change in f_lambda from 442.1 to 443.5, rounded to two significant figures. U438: 5.2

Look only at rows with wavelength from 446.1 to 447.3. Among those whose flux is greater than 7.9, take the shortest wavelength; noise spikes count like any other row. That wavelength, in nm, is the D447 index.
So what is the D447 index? 446.6 nm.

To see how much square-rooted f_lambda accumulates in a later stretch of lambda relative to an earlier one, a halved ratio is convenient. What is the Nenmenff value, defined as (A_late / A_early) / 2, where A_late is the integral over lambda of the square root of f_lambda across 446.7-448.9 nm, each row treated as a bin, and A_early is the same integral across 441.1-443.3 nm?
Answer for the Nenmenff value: 0.551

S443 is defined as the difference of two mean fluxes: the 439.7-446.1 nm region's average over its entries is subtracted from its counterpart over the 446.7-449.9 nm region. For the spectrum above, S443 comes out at 1.8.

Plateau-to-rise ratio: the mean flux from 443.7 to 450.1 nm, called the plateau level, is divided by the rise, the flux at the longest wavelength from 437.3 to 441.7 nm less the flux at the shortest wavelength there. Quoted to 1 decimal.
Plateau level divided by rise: -2.5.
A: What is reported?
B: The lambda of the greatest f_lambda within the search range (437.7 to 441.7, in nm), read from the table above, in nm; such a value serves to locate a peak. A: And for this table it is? 439.4 nm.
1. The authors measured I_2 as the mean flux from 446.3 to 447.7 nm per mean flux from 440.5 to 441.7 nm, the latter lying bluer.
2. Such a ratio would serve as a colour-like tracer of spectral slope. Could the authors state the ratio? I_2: 1.33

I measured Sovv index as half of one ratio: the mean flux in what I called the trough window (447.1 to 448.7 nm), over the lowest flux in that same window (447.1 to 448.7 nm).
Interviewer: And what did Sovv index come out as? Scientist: 0.57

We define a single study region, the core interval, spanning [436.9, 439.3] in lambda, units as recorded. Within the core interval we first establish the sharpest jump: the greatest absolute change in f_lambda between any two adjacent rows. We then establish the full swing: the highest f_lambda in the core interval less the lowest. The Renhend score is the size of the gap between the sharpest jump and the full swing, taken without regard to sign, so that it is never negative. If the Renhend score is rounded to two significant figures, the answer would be 0.99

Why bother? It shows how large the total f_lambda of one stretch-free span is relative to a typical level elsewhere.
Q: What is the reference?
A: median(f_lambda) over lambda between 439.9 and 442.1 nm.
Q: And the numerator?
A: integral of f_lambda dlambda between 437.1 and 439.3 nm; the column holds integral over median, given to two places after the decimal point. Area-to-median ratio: 2.38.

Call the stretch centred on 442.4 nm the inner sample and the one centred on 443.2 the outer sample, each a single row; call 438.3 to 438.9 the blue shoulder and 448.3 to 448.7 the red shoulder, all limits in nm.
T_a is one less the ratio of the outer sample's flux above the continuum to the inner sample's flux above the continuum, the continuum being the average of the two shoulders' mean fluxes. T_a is -2.5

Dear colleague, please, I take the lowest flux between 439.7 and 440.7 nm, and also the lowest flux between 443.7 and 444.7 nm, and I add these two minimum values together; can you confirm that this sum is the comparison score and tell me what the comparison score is 10.0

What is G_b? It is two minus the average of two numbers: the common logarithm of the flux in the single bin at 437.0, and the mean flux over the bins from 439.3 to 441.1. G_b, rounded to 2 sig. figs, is -1.8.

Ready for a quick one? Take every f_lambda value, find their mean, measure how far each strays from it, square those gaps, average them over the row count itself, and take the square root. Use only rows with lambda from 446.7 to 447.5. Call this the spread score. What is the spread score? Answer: 0.7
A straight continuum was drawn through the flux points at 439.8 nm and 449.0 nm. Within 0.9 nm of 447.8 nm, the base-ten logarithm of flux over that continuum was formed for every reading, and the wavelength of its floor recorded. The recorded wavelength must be 448.4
